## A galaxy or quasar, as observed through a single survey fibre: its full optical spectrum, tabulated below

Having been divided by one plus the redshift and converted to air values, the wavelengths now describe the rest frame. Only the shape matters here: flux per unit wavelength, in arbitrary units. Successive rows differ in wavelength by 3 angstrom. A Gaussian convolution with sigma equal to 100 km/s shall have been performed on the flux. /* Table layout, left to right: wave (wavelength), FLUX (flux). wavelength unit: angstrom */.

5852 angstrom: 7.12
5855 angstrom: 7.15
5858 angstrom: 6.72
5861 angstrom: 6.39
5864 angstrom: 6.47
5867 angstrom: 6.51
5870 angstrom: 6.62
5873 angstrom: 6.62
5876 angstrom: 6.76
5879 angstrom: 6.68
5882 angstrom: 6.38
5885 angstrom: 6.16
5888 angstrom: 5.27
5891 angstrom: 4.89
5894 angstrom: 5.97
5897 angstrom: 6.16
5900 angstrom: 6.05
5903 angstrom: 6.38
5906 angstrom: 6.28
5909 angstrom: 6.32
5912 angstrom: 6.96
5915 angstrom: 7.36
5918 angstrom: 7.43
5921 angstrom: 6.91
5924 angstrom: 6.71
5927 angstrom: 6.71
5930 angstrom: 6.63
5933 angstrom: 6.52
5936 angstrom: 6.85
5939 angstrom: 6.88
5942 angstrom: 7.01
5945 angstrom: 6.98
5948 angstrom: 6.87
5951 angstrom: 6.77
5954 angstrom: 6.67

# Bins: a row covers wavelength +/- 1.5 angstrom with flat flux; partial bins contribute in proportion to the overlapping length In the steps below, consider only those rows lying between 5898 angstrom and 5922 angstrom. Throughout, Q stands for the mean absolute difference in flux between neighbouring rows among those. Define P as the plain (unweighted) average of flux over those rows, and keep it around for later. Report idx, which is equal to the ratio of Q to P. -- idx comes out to 0.045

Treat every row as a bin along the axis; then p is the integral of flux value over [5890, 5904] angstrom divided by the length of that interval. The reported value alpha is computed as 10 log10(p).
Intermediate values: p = 5.9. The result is 7.7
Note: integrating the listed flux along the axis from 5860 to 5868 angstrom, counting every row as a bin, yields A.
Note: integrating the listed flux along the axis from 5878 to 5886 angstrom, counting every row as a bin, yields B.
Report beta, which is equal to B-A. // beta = 0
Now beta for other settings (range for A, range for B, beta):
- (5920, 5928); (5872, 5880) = -1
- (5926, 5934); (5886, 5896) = 2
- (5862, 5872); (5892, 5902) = -5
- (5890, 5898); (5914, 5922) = 12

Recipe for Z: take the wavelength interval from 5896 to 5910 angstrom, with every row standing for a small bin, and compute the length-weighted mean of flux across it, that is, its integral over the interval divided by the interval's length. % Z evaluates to 6.2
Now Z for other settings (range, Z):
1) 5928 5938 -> 6.7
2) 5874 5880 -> 6.7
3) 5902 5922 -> 6.8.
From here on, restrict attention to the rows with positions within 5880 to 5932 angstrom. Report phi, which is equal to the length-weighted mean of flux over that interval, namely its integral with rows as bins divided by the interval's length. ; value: 6.39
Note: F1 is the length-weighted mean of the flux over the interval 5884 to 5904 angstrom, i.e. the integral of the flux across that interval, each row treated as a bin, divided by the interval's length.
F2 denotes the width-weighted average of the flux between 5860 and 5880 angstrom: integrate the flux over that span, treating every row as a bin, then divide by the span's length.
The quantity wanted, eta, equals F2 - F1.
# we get 0.8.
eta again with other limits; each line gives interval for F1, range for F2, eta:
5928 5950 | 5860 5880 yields -0.2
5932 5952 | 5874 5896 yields -0.8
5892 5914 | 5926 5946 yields 0.5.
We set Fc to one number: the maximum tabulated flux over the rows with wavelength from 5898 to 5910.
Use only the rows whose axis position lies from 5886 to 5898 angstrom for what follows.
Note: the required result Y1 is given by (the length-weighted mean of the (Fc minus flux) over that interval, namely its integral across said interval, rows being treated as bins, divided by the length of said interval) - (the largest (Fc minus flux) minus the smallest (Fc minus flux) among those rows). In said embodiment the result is -0.46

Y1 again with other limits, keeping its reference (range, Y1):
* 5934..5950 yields -0.68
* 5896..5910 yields -0.19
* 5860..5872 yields -0.36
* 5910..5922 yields -1.28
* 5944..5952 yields -0.70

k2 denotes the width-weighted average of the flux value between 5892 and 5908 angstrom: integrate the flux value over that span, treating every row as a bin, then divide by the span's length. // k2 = 6.13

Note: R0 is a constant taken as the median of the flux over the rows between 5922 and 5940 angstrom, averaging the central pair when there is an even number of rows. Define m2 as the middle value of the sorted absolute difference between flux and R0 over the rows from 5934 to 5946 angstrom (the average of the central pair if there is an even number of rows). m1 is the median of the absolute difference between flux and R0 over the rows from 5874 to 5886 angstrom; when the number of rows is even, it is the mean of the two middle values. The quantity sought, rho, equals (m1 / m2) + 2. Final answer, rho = 2.9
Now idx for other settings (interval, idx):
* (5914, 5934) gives 0.024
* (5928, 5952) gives 0.018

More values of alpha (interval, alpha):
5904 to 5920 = 8.4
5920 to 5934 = 8.3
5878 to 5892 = 7.7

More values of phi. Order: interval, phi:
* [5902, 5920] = 6.80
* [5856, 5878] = 6.60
